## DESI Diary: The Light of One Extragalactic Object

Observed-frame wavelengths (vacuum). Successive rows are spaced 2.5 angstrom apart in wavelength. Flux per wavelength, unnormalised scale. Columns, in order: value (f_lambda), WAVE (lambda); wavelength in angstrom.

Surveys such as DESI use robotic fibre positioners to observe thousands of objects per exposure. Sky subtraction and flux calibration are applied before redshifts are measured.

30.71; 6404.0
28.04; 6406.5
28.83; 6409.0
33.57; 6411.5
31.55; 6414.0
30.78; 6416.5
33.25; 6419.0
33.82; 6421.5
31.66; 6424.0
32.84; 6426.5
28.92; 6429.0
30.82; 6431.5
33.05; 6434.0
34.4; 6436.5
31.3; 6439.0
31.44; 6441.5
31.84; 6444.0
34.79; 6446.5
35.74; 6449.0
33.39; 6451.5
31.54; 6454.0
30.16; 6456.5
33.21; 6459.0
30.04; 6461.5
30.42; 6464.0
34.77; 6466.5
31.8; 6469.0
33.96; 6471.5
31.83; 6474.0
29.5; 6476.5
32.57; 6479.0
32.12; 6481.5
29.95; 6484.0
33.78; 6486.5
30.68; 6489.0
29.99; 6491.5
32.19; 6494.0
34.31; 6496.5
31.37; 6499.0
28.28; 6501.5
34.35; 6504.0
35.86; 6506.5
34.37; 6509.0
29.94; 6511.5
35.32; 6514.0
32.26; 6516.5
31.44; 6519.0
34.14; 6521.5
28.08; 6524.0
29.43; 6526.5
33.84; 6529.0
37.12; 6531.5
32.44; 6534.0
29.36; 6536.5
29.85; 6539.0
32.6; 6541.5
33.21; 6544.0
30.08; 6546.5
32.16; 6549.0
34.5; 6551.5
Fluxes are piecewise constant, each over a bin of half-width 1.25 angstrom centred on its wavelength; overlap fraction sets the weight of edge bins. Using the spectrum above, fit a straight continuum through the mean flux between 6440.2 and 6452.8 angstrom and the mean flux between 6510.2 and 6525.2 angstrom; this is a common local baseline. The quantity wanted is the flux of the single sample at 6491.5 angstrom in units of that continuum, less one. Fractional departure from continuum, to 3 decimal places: -0.076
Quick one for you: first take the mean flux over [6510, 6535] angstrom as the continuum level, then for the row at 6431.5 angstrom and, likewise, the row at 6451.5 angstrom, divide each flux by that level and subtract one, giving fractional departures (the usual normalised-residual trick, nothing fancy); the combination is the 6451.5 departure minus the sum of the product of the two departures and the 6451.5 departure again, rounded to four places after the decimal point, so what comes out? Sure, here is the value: 0.0015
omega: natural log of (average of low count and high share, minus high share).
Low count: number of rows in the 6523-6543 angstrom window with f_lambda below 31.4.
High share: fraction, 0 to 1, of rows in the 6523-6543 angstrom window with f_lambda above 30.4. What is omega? 0.56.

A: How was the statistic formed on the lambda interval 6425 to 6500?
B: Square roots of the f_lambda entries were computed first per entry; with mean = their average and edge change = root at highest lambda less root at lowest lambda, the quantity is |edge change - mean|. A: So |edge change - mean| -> 5.79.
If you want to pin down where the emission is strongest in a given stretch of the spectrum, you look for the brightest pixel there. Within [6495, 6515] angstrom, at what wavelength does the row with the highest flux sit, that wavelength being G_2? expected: 6506.5 angstrom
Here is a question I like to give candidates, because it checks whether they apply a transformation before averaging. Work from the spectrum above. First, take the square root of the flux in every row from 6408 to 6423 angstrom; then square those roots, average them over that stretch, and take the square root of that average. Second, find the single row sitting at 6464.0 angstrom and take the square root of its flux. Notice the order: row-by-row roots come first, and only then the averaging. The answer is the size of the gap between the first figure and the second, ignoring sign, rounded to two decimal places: 0.14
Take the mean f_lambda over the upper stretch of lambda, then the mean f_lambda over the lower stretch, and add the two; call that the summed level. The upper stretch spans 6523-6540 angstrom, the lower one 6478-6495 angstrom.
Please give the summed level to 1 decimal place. 63.1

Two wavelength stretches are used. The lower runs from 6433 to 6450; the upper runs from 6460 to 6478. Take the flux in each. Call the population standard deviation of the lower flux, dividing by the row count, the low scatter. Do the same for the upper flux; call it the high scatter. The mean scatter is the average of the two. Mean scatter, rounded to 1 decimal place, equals 1.7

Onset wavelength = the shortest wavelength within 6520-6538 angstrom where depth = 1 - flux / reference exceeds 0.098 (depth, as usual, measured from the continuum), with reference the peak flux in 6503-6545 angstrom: 6524.0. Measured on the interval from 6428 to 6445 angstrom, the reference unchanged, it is 6429.0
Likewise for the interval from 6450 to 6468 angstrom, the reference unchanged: 6451.5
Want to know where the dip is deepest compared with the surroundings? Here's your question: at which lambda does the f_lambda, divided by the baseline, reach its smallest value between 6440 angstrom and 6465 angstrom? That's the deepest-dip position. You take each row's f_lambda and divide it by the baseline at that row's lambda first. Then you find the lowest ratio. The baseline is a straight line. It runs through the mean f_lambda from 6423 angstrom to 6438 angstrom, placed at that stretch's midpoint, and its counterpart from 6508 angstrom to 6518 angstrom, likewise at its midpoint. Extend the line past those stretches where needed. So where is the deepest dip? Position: 6461.5 angstrom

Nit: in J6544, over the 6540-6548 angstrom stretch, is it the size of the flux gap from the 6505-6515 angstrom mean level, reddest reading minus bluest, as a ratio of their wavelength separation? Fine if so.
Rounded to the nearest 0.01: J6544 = 0.50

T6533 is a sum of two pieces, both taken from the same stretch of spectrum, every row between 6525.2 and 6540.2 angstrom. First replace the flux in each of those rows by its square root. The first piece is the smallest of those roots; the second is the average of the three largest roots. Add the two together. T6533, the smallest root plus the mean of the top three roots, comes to 11.29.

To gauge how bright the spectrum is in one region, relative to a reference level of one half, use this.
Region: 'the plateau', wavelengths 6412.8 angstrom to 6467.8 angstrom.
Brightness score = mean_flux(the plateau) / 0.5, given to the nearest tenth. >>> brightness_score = 64.5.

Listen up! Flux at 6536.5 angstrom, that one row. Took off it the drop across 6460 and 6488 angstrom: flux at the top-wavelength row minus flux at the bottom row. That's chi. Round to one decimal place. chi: 25.6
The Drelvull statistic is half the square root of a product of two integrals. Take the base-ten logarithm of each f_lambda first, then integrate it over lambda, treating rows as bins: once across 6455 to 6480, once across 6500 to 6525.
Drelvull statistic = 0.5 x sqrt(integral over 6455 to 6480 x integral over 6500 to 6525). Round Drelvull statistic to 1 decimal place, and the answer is 18.8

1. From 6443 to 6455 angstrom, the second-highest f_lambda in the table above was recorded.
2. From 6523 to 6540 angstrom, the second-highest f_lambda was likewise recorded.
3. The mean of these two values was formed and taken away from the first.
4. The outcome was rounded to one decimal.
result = 0.5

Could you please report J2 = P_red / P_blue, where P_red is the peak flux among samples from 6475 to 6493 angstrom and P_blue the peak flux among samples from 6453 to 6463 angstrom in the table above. 1.02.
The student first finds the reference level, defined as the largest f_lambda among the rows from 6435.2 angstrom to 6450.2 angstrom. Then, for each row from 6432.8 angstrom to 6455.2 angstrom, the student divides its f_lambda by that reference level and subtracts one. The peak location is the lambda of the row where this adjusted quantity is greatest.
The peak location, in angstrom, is 6449.0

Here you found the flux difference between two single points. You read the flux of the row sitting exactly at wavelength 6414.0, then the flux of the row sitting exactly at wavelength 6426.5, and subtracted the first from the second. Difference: 1.3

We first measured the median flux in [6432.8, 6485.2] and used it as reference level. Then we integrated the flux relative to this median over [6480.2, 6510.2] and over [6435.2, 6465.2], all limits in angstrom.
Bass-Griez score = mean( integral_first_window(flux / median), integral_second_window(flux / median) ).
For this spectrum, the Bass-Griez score 30.45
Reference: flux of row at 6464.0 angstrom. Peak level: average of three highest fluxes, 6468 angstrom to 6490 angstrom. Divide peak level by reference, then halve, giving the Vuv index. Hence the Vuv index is 0.55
